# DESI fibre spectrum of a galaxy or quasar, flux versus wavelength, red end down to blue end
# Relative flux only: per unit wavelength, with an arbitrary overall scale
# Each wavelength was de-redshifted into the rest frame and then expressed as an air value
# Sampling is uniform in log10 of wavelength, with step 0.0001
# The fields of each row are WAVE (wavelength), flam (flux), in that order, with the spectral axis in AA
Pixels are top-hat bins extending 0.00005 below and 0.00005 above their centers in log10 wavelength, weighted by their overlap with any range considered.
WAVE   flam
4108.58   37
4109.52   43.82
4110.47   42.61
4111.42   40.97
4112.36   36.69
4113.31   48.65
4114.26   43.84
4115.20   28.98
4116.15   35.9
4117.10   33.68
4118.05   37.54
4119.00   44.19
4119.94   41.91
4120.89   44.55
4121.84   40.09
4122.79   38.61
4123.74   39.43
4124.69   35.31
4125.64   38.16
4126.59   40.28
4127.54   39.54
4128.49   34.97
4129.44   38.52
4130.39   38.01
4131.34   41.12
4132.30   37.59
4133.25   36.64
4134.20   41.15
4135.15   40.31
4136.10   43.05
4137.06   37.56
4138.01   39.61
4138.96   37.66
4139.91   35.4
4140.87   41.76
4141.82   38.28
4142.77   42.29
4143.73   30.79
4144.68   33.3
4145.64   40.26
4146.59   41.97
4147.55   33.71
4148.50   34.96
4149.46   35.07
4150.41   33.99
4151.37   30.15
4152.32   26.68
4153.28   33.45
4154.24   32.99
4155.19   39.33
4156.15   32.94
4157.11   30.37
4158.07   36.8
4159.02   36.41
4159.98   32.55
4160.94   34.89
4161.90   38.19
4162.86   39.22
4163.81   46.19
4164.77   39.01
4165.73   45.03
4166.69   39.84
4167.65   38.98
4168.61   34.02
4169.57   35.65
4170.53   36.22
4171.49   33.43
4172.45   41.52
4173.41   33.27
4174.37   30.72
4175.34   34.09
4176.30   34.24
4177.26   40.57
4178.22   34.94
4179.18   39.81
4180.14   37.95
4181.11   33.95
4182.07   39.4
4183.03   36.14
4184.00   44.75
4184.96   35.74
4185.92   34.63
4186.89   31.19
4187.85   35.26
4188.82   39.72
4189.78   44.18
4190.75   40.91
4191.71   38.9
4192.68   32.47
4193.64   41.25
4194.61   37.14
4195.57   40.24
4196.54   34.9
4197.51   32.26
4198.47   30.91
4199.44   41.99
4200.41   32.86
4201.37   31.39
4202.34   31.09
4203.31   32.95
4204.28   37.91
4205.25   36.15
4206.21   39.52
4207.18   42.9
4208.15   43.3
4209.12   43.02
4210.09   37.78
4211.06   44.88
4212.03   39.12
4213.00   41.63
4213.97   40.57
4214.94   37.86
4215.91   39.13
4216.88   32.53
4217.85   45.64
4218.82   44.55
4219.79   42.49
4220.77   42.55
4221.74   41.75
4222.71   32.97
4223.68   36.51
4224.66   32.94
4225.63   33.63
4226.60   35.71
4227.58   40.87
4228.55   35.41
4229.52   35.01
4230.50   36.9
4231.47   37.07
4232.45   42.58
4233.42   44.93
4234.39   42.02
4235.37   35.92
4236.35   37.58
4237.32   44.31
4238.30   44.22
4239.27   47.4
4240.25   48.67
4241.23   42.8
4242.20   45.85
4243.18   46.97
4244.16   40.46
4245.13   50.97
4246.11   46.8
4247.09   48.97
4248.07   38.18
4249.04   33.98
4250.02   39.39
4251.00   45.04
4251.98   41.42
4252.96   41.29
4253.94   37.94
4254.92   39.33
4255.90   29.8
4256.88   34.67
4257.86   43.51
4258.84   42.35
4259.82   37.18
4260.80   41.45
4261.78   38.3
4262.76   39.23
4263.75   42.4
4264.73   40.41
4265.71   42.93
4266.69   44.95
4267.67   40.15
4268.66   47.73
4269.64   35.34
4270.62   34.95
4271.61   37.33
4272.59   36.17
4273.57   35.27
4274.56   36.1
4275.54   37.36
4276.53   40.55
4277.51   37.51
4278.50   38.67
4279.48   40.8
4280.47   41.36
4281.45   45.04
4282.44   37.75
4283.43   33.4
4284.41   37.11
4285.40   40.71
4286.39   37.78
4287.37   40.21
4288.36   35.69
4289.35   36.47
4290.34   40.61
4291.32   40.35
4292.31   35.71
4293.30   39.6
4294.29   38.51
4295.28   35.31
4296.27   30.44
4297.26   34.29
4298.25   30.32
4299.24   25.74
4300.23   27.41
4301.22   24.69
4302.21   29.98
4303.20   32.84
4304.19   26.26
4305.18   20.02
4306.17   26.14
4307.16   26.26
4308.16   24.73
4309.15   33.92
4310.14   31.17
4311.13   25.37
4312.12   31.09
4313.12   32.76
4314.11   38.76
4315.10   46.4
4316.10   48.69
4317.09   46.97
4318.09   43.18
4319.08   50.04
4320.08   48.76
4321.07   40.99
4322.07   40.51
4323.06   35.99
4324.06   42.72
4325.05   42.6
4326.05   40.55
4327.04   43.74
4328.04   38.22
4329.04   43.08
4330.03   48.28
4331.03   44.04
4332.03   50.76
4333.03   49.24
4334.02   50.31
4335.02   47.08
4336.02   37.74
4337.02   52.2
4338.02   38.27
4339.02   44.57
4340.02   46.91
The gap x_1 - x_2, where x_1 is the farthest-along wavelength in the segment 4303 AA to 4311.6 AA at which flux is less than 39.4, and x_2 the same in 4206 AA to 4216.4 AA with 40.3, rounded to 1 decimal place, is 95.2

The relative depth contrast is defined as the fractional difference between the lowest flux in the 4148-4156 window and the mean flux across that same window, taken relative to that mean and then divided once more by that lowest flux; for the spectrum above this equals -0.0075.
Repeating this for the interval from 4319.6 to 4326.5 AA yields -0.0038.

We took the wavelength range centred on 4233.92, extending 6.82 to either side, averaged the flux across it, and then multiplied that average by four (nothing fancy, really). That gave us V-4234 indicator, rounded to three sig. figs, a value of 164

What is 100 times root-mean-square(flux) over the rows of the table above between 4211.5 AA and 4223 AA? 4026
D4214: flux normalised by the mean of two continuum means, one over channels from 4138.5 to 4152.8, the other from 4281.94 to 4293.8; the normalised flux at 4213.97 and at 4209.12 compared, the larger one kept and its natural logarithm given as 0.15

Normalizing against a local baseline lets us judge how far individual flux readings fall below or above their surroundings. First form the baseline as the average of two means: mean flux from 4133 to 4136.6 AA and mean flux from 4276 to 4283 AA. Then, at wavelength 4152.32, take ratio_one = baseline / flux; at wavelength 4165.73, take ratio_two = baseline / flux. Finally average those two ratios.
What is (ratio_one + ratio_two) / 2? 1.20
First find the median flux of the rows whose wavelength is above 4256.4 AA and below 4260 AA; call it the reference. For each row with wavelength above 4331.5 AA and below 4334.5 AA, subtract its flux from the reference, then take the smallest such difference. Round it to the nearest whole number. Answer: -11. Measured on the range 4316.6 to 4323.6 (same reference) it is -10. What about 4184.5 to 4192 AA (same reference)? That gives -4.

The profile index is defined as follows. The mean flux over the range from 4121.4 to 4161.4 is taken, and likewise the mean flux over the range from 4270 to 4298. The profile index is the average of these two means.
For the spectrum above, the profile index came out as 37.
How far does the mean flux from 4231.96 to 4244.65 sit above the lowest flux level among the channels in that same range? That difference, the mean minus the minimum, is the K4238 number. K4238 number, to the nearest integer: 7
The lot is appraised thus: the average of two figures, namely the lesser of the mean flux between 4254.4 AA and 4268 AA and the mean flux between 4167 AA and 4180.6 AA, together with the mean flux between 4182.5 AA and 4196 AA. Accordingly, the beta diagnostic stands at 37.1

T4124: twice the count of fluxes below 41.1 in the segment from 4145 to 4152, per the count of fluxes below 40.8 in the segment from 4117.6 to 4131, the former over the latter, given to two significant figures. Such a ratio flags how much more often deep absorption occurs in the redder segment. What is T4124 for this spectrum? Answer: 1.1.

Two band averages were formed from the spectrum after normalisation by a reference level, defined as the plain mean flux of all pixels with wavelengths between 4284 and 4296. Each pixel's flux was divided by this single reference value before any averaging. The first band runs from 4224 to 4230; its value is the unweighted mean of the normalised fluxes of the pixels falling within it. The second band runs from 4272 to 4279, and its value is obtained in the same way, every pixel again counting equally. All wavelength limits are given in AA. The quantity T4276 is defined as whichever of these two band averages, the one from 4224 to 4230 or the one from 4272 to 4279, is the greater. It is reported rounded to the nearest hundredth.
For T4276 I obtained 0.98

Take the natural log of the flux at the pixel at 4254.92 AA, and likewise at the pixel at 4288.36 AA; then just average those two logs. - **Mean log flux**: 3.62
